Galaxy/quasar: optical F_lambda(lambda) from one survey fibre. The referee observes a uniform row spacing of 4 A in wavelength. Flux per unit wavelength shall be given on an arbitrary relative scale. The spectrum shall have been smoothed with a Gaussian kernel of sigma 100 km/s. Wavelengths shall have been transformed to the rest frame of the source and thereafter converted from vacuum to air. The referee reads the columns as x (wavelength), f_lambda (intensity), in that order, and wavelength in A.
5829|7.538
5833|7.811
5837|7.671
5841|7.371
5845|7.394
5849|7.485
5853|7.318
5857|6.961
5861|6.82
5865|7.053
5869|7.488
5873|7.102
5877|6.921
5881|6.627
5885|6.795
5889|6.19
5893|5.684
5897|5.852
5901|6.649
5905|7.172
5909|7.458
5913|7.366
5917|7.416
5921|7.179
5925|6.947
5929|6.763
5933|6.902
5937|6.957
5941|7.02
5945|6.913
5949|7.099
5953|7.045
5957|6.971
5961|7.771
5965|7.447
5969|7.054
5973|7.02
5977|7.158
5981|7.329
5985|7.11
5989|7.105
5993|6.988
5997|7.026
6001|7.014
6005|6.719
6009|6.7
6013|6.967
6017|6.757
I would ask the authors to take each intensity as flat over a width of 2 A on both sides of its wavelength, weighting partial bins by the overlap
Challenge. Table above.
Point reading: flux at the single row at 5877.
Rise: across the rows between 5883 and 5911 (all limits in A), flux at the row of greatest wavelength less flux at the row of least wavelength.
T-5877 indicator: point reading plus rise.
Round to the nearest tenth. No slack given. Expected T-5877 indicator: 7.6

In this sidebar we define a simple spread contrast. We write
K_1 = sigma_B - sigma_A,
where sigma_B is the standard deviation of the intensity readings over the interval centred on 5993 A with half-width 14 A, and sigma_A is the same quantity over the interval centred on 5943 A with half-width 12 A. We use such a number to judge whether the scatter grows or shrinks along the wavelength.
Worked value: 0.10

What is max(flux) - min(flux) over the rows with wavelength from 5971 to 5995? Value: 0.3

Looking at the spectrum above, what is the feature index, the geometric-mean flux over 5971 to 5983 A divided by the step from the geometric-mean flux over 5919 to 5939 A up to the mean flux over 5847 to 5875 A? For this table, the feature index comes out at 32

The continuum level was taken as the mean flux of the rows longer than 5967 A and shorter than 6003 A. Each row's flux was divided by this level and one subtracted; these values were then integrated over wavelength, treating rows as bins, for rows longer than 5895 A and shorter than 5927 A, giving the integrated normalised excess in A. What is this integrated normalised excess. -0.4 A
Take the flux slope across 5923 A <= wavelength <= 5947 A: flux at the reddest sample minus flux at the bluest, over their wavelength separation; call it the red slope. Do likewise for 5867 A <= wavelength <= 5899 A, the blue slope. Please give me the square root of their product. 0.0100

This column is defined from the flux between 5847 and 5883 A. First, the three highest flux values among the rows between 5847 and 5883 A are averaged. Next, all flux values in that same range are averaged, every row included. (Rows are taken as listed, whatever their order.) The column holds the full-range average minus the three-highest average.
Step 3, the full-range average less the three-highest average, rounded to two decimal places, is -0.34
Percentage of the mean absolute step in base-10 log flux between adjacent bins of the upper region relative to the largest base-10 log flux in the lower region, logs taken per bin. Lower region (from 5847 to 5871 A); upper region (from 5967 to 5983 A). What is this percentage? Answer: 0.79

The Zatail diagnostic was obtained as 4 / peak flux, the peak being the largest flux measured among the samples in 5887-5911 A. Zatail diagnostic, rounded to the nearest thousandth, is 0.536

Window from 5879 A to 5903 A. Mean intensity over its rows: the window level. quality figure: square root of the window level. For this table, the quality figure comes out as 2.51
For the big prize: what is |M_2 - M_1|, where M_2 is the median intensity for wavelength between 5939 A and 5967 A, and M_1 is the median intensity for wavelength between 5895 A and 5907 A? 0.40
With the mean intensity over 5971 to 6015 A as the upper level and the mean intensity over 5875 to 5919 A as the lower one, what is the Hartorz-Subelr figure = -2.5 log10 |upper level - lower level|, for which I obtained 1.4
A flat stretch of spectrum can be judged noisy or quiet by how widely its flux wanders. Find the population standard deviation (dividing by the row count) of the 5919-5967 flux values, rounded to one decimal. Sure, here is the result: 0.3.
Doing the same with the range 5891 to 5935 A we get 0.6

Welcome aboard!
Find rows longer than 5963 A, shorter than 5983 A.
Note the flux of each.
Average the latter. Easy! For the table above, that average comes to 7.2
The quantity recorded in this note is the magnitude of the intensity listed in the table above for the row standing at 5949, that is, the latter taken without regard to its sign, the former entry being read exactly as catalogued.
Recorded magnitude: 7.10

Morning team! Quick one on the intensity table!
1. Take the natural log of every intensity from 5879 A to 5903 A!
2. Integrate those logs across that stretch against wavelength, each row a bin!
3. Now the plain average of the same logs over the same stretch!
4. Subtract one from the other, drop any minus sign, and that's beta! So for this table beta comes 42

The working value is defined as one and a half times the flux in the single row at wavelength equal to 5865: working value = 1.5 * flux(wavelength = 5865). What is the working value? 10.6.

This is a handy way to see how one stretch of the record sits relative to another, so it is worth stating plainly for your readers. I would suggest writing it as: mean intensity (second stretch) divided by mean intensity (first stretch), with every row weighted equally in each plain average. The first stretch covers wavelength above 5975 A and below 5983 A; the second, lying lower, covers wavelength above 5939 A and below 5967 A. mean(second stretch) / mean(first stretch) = 0.99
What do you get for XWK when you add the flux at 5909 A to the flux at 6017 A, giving 14.2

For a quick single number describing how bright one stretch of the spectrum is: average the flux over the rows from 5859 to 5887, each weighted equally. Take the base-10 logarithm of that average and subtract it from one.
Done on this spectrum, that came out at 0.157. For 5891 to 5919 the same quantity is 0.168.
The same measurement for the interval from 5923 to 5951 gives 0.158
